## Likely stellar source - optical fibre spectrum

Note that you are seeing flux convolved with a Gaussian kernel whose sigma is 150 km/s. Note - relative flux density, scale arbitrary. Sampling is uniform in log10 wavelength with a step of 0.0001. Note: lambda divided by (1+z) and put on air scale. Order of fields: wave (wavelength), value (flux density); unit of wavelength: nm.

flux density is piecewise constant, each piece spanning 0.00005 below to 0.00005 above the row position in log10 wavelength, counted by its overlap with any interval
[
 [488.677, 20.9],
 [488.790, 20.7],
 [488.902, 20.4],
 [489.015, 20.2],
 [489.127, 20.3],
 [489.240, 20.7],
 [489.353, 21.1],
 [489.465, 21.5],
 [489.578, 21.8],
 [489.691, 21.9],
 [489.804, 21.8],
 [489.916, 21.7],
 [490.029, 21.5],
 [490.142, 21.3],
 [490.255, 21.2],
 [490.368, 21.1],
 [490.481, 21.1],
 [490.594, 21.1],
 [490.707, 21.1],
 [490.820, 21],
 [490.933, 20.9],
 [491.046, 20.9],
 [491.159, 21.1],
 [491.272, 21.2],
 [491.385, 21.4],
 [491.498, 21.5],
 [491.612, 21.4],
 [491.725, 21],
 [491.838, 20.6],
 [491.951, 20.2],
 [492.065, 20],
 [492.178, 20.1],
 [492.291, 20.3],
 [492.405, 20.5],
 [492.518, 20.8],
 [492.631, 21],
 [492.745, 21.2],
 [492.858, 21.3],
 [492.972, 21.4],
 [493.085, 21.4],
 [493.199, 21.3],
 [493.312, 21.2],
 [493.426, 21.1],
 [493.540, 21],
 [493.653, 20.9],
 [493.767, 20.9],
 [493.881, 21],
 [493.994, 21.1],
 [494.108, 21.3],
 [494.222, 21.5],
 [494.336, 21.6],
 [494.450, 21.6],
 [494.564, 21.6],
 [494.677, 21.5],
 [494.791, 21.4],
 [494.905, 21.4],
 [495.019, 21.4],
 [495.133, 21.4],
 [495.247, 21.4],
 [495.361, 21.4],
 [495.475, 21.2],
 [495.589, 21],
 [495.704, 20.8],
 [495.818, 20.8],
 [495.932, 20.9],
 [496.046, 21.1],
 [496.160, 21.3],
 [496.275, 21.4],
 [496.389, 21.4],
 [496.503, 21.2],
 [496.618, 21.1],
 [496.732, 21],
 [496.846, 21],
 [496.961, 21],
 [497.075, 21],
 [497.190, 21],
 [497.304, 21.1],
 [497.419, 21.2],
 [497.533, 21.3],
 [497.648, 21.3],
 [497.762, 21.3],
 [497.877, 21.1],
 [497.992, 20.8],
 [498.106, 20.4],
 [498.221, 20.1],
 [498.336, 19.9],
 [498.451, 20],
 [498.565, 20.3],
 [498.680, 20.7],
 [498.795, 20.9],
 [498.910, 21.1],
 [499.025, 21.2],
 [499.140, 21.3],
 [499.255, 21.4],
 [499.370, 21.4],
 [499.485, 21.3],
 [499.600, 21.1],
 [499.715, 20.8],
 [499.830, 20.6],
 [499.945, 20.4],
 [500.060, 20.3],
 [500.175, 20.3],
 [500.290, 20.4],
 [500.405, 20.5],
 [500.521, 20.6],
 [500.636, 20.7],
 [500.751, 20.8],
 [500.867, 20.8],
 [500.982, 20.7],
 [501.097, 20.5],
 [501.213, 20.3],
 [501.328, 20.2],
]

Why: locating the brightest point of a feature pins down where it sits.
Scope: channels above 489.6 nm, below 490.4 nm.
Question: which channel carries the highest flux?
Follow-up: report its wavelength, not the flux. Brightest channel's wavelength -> 489.691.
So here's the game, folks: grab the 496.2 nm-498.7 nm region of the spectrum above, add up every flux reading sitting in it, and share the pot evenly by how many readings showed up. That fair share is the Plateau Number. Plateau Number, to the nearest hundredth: 20.89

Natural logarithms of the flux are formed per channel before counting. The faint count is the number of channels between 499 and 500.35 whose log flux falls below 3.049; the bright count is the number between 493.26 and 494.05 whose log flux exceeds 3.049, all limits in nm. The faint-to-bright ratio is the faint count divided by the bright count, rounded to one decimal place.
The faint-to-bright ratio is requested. 2.0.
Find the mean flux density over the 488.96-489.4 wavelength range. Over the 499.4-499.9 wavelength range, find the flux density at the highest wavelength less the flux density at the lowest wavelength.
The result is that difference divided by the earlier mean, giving -0.034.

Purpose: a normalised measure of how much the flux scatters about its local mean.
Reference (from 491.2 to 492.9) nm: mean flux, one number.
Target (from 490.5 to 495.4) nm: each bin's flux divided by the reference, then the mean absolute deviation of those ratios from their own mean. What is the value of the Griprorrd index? 0.015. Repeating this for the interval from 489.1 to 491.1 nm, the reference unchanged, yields 0.016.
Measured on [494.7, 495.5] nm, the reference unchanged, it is 0.002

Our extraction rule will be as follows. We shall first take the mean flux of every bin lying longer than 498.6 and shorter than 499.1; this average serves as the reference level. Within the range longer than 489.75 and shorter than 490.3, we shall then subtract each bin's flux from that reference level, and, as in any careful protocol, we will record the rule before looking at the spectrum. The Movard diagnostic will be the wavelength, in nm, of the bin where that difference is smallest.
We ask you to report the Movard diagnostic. 489.804 nm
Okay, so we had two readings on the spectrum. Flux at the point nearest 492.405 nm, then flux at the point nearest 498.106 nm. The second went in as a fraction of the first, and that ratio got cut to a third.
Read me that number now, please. 0.332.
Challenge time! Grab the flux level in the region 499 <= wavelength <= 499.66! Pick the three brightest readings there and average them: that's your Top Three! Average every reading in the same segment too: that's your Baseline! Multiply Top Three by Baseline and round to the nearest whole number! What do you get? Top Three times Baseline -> 455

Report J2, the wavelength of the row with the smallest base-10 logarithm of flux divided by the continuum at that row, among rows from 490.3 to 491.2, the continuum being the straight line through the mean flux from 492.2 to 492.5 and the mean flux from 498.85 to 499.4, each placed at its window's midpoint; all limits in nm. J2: 491.046 nm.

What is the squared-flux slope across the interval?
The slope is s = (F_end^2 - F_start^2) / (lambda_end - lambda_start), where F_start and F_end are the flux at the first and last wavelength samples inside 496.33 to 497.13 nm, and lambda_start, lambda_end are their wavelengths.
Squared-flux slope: -25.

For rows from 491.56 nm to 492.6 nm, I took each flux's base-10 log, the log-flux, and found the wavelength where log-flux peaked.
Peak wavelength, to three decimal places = 491.612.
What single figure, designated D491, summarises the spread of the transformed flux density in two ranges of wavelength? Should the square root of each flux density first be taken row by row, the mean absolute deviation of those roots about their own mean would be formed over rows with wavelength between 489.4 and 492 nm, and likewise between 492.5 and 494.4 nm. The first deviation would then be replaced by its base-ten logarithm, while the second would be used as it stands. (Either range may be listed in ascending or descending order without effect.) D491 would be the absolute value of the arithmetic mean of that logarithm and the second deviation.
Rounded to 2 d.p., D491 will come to 0.73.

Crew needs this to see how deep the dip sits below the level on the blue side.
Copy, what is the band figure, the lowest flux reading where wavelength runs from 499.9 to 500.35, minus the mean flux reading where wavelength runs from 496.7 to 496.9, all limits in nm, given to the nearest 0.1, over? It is -0.7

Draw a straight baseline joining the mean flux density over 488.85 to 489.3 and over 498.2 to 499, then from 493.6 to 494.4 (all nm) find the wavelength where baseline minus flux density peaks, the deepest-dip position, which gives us 493.767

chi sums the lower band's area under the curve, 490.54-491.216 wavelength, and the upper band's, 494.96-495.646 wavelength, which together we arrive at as 28.8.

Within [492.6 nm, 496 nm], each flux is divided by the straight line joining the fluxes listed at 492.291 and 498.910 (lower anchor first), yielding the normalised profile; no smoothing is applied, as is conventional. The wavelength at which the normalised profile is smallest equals 495.818 nm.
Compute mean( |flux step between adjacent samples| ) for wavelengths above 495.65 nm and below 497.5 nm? 0.080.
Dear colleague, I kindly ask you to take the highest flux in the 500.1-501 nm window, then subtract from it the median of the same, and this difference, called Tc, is 0.15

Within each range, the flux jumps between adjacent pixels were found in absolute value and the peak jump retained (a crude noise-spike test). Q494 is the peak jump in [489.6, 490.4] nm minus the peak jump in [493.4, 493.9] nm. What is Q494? 0.10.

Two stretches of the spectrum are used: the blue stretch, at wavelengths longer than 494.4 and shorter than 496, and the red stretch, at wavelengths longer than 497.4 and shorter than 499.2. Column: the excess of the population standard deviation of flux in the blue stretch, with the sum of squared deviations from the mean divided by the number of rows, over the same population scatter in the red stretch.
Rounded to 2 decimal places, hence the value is -0.22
